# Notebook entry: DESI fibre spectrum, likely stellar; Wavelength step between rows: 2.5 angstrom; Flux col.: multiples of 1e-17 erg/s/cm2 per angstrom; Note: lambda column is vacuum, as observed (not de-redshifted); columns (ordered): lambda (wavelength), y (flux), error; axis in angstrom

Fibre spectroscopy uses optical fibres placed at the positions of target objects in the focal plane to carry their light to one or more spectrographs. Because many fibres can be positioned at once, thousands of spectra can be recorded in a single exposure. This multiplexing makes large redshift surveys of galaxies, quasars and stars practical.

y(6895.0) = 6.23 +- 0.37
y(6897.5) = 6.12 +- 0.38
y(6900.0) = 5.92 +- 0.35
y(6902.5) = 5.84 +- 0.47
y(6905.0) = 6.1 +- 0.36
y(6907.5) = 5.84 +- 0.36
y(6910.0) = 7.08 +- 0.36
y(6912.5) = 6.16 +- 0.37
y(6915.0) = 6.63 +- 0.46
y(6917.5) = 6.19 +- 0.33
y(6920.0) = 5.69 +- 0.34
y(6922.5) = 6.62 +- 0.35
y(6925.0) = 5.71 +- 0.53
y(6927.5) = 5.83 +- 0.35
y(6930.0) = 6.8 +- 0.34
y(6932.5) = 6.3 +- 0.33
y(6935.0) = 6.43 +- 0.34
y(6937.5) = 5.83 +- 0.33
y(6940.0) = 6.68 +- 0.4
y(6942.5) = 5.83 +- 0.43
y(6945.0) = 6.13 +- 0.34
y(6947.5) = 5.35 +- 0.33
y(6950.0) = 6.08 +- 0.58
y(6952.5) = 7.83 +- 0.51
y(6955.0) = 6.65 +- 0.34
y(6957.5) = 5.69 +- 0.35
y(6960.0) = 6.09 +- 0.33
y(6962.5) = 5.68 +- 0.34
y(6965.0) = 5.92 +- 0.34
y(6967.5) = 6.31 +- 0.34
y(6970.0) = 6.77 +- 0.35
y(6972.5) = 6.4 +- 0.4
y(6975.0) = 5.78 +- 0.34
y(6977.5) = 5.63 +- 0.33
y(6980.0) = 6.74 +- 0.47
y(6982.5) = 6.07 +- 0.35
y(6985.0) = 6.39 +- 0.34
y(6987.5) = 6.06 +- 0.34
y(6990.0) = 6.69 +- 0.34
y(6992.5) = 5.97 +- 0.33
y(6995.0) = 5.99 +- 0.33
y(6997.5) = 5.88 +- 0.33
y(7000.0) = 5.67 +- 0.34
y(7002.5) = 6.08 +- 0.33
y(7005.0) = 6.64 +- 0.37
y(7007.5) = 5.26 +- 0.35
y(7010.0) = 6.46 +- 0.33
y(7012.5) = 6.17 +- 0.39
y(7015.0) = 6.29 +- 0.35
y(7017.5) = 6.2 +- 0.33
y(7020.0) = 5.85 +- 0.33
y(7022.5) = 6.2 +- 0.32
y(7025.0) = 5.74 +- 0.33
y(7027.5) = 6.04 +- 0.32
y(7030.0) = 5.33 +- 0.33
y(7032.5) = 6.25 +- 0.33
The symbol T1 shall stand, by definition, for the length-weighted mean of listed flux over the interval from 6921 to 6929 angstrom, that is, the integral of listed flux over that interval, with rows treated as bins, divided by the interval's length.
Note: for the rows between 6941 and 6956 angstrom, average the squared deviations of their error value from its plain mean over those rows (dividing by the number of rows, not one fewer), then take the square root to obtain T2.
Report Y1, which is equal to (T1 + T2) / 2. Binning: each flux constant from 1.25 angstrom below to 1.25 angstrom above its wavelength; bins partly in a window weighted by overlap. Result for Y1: 3.08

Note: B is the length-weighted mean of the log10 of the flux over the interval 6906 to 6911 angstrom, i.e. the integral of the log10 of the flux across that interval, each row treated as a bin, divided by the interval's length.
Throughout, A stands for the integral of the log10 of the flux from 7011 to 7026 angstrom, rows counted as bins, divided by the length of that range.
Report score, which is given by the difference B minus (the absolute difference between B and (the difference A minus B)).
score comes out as -0.021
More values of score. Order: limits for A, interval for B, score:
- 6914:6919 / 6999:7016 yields 0.020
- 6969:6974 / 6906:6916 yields 0.009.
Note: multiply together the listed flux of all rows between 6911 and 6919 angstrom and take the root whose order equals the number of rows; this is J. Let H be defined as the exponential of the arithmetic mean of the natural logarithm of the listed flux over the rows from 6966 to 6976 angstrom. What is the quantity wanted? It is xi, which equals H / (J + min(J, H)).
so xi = 0.499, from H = 6.3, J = 6.32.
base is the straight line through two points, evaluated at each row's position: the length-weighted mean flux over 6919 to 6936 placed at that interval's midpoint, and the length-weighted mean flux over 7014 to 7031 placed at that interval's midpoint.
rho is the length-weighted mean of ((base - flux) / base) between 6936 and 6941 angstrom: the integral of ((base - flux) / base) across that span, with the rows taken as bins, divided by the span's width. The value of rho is -0.011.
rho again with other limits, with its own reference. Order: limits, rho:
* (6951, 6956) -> -0.176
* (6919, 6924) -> 0.010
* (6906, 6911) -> -0.026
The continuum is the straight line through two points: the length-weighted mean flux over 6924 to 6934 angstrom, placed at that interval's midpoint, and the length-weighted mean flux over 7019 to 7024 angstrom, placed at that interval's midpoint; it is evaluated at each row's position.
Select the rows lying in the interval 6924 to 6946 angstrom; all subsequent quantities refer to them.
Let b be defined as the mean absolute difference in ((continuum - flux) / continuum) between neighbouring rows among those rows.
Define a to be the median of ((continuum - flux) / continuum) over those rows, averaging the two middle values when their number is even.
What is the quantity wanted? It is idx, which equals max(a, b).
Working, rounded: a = 0.003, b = 0.088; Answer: 0.09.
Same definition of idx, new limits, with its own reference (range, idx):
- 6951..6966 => 0.10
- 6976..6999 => 0.08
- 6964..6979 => 0.07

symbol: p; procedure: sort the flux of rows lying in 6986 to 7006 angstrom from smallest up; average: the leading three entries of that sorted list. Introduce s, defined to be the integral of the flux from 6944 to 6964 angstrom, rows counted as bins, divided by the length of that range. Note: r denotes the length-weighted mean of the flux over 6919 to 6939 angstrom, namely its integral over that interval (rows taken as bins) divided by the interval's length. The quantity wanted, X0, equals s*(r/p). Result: 6.53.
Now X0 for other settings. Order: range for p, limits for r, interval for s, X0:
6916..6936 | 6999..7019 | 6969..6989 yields 6.61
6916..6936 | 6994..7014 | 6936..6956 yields 6.60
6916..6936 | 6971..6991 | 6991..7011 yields 6.50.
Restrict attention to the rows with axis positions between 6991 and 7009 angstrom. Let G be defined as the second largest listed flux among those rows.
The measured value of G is 6.08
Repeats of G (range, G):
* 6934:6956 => 6.68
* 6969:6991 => 6.74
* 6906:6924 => 6.63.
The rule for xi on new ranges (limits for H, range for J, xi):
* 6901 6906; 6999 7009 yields 0.507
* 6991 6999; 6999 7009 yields 0.505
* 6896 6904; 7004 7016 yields 0.492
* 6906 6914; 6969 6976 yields 0.503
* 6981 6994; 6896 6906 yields 0.520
